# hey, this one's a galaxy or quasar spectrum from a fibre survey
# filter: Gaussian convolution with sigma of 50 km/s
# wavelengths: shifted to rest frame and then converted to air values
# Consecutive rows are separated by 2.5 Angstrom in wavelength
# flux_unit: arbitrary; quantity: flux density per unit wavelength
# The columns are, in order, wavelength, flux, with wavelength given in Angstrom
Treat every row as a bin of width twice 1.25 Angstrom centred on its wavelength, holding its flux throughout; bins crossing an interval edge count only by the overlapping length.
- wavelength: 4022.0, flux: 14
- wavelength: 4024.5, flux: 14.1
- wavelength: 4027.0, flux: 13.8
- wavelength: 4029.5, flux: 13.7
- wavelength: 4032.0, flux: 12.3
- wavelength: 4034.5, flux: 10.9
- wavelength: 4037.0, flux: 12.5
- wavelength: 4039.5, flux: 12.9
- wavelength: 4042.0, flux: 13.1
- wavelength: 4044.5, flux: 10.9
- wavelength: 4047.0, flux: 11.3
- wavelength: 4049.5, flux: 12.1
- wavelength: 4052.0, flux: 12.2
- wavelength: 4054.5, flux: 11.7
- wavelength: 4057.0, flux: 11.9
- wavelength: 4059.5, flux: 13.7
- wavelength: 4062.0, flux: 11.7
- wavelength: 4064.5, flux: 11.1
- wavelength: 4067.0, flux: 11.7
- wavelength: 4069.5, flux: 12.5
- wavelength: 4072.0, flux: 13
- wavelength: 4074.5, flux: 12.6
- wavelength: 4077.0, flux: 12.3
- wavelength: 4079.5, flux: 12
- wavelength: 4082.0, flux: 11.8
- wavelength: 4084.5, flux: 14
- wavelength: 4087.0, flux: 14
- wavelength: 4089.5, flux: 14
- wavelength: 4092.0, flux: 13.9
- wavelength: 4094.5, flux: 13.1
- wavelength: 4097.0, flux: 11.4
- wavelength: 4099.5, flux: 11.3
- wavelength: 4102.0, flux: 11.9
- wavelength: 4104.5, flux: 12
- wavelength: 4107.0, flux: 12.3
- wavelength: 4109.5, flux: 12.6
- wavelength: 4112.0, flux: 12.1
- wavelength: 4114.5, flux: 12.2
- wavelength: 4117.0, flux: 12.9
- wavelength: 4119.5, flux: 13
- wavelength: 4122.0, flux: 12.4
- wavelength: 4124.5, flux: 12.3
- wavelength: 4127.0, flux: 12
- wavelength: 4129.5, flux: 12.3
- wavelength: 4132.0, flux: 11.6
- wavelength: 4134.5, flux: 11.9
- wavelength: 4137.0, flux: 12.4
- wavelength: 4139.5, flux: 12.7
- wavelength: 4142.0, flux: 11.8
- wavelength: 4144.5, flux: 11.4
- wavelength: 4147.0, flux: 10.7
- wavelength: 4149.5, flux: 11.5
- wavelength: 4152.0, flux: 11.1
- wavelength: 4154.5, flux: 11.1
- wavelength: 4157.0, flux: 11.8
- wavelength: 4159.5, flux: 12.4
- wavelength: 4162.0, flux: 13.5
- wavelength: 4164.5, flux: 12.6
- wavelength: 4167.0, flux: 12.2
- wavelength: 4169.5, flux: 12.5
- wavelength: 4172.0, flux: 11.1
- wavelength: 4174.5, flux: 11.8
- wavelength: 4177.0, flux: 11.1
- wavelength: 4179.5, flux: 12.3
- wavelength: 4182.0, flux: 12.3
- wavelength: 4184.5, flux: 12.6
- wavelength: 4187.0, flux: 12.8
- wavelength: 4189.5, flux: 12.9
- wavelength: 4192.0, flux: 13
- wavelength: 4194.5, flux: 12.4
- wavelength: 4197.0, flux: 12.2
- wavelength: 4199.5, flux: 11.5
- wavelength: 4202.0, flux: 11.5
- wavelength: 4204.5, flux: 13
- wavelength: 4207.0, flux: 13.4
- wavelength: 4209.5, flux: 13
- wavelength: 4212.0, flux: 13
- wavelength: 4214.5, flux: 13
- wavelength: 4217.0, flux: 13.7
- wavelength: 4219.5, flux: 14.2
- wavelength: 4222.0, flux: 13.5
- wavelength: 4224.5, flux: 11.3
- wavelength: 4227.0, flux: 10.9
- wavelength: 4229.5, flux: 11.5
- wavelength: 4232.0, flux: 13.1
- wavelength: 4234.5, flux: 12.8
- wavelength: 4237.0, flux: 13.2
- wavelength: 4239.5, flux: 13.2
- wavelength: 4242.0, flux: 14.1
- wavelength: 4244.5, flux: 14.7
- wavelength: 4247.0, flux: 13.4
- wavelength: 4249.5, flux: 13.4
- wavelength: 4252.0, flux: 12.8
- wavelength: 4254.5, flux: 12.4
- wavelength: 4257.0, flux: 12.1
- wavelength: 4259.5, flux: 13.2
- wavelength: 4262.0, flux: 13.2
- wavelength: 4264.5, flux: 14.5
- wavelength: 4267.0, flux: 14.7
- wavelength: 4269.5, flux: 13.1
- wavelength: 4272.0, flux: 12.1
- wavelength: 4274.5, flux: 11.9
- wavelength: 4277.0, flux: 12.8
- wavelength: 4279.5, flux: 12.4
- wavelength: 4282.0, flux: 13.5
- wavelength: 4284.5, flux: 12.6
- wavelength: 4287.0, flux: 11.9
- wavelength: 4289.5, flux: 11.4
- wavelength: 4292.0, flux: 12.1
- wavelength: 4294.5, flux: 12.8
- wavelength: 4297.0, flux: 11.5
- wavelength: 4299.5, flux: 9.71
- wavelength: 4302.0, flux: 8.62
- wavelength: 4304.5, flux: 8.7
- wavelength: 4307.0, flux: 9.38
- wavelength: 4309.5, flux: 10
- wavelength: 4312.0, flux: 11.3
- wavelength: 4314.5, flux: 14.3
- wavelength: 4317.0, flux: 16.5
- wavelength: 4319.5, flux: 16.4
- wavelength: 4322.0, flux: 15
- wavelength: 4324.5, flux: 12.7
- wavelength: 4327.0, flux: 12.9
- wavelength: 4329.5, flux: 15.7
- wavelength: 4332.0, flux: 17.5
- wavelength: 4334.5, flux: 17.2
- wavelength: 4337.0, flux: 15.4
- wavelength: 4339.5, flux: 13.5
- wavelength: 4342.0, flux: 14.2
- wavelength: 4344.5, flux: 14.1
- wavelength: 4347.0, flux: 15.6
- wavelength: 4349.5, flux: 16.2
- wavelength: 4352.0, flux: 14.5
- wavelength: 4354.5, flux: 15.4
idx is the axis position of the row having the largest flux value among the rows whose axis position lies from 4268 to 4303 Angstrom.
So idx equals 4282.0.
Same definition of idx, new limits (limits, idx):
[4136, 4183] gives 4162.0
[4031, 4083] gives 4059.5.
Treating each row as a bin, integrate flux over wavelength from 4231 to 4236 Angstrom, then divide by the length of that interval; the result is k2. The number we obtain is 13.0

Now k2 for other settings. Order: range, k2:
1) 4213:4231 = 12.6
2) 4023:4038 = 12.9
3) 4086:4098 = 13.3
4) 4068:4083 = 12.4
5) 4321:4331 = 14.1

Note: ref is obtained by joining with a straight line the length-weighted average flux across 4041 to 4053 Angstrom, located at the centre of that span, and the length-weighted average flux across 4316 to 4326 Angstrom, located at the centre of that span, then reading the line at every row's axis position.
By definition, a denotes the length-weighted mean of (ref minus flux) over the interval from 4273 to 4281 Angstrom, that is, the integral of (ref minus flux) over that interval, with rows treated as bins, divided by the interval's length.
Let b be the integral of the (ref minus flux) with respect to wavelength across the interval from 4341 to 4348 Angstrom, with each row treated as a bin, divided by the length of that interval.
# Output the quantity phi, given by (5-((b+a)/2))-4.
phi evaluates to -0.44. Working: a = 2.2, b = 0.7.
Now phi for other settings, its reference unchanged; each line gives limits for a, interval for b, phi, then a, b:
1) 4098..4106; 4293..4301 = -1.15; 0.8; 3.5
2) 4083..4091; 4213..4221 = 1.66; -1.6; 0.2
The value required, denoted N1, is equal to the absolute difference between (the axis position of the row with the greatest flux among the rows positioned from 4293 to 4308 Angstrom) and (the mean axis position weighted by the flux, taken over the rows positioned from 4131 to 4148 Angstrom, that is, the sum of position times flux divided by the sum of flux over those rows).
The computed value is 155.1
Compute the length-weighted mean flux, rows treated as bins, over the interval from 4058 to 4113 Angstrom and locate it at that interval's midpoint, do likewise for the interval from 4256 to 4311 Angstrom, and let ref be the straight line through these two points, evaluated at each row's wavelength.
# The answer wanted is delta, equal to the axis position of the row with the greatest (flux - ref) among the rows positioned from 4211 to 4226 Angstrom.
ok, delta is 4219.5 Angstrom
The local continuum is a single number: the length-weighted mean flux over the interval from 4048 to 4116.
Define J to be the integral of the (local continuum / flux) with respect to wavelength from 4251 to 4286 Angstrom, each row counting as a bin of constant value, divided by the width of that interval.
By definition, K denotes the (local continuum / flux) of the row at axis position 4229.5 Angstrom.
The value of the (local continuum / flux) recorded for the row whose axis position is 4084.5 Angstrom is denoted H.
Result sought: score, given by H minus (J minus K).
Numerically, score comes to 1.00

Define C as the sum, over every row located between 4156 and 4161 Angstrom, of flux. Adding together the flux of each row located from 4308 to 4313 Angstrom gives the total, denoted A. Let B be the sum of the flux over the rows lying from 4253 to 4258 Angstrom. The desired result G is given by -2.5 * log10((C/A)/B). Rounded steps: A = 21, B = 24.5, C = 24.2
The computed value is 3.33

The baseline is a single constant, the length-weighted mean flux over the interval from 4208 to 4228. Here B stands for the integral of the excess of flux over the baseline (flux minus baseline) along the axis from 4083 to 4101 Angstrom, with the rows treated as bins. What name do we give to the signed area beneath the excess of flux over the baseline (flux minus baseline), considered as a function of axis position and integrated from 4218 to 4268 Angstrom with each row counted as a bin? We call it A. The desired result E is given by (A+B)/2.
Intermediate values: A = 12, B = 3.8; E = 8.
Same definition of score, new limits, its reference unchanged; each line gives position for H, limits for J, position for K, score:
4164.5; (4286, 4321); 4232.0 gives 0.83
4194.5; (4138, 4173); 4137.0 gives 0.95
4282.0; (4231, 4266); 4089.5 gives 0.87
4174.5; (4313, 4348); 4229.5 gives 1.30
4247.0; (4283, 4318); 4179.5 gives 0.82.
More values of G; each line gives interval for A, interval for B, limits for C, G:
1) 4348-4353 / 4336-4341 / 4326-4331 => 3.73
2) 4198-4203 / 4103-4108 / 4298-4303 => 3.71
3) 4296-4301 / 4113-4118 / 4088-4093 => 3.20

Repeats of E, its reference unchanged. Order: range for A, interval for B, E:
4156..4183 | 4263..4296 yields -11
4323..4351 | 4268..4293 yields 24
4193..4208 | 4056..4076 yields -10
